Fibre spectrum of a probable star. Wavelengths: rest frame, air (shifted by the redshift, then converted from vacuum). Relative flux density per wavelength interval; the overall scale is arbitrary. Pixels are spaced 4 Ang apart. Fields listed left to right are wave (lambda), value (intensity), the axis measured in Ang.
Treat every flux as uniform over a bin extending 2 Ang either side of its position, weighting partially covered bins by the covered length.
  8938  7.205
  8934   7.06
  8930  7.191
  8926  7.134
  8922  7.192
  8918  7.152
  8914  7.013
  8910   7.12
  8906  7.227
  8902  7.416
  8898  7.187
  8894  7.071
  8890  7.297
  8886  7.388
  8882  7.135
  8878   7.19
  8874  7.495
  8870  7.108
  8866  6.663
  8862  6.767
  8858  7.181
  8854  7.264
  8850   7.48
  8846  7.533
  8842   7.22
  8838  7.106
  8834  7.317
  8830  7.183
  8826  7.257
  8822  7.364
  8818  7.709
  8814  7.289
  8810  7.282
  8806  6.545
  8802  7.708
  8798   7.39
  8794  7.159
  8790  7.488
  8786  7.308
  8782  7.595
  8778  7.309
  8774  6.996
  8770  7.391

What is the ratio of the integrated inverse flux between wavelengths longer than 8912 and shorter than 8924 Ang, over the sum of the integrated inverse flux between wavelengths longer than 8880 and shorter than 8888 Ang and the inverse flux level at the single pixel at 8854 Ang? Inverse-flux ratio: 1.4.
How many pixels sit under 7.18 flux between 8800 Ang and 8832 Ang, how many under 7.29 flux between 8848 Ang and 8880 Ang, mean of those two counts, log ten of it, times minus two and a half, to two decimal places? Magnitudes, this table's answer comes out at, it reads -1.36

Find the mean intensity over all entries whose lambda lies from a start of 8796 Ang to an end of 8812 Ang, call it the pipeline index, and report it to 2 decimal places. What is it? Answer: 7.23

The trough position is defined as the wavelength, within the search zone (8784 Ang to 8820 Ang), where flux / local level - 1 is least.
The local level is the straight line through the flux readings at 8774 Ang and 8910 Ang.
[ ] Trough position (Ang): 8806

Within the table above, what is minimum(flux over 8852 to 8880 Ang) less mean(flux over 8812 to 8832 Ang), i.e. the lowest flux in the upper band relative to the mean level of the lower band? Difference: -0.70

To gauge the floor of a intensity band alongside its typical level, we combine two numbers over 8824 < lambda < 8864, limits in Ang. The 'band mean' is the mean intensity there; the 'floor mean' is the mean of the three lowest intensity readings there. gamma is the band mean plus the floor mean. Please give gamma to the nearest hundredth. 14.25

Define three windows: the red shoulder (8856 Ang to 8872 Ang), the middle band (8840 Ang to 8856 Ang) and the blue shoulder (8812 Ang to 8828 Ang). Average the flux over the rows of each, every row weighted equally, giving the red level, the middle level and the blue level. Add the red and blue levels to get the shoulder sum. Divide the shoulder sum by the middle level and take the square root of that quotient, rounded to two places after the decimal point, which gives 1.39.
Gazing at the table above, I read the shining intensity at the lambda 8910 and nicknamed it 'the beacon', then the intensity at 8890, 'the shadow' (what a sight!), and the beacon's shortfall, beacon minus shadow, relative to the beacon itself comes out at -0.02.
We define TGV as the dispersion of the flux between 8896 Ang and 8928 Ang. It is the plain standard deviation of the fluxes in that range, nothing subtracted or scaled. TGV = 0.11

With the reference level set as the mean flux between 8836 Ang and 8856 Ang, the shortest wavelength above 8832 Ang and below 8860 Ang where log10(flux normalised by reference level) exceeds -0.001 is 8834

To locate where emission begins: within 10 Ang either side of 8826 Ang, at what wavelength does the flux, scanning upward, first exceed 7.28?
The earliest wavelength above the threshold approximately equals 8818 Ang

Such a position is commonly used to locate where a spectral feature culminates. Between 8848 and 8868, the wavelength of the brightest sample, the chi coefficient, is 8850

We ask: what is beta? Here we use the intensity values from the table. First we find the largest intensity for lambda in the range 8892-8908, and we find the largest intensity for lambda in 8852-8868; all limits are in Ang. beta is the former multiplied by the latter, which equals 53.9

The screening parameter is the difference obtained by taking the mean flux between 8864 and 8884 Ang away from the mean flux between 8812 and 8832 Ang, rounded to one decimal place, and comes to 0.2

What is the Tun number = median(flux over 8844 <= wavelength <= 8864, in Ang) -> 7.26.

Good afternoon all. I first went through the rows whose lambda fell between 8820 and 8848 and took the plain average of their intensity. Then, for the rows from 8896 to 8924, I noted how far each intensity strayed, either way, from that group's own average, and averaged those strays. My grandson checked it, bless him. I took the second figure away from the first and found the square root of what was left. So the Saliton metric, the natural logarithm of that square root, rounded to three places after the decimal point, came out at 0.987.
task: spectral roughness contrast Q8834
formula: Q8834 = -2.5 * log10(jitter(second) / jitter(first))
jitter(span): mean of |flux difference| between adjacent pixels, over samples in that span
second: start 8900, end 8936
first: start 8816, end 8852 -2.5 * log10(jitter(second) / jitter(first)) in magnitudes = 0.53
